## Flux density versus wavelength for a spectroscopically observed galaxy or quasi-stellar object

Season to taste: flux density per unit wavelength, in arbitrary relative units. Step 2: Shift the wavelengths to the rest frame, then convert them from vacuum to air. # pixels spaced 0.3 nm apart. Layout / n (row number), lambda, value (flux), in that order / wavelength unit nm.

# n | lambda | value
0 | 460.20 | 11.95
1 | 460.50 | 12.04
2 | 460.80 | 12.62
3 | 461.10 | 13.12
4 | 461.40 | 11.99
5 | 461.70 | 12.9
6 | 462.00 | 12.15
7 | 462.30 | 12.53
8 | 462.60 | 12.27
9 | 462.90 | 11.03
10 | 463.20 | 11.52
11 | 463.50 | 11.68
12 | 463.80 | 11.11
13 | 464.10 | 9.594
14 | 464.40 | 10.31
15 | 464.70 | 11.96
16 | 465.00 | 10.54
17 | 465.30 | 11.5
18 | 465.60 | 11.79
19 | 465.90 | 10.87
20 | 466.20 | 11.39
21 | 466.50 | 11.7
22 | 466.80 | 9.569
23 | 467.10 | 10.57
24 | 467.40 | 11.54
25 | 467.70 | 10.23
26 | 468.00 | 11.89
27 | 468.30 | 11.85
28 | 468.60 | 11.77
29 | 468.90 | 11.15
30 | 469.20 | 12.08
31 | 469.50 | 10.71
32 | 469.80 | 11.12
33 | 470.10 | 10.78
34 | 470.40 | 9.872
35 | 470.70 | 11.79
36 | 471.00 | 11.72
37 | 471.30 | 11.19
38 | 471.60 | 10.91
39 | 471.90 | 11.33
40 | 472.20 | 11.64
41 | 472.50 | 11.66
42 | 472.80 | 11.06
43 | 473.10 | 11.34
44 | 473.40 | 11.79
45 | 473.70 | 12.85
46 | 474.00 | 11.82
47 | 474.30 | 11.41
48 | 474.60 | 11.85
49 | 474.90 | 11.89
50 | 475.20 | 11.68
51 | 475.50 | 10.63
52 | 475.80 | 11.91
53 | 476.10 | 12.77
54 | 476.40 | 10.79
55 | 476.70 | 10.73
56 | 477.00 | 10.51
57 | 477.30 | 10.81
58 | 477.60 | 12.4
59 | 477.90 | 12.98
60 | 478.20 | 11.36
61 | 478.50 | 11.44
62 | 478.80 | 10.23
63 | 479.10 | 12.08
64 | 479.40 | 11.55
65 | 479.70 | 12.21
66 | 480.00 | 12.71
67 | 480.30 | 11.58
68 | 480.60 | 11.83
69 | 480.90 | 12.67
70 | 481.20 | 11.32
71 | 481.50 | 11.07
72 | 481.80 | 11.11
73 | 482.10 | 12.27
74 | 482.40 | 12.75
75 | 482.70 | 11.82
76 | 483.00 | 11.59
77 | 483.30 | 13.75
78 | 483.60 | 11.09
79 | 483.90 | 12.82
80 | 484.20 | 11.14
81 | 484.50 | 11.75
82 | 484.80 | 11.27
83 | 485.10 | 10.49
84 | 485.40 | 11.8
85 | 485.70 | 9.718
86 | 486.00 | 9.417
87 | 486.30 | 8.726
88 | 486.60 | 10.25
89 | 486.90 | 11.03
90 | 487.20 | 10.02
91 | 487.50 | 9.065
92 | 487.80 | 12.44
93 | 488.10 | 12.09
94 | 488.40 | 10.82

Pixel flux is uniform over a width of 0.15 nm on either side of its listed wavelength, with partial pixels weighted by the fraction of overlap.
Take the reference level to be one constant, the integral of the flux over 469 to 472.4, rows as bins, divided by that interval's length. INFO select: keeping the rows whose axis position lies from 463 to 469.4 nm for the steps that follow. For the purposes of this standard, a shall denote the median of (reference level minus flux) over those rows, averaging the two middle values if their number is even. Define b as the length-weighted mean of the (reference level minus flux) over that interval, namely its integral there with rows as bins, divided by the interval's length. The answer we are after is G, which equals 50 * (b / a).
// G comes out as -6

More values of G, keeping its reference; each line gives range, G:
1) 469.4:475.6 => 46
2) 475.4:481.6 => 59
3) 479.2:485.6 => 57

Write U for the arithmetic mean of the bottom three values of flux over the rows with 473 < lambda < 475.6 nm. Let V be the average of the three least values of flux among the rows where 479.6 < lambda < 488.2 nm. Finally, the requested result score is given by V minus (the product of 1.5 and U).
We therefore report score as -7.6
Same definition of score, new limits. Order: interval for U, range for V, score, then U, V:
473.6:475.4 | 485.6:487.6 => -8.4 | 11.6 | 9.1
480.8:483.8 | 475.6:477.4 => -6.0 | 11.1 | 10.7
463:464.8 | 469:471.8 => -5.1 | 10.3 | 10.5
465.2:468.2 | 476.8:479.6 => -4.7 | 10.1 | 10.5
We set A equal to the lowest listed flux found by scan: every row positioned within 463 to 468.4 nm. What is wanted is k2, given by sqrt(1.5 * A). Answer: 3.79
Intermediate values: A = 9.569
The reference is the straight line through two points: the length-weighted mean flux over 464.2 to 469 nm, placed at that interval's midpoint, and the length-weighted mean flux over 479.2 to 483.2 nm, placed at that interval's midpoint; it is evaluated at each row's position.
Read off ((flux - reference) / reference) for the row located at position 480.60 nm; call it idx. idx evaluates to 0.00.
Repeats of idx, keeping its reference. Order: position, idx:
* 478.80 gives -0.13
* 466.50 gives 0.05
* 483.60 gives -0.08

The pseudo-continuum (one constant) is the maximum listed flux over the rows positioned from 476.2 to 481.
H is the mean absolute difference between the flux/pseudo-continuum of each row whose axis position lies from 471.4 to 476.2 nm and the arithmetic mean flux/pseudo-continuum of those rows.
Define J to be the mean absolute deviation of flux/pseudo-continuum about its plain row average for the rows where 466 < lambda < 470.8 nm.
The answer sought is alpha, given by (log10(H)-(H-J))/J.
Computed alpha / -30.6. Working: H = 0.032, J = 0.0484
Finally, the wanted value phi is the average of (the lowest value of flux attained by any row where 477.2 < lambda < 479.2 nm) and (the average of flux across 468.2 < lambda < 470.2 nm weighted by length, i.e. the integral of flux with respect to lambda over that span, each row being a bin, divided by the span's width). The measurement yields 10.8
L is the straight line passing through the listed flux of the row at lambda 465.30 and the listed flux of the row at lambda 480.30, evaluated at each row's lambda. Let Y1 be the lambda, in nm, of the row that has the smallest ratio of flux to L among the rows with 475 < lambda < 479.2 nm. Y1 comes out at 478.80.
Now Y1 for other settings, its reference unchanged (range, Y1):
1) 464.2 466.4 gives 464.40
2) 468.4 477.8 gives 470.40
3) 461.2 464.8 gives 464.10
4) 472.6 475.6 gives 475.50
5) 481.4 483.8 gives 481.50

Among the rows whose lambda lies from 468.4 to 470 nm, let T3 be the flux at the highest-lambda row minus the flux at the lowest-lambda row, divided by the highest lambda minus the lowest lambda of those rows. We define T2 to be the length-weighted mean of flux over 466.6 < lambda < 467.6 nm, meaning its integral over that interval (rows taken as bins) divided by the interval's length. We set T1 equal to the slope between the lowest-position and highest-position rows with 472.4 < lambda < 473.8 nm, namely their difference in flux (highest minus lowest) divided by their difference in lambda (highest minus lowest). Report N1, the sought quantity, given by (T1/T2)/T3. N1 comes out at -0.17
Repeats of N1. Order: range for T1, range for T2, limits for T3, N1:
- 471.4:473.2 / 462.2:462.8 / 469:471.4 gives -0.06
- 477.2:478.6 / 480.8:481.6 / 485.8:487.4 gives 0.09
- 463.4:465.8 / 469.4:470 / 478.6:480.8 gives 0.01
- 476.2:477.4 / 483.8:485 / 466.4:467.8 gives 0.00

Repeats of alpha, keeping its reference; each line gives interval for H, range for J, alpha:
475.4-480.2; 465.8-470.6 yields -26.5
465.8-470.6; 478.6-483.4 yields -27.1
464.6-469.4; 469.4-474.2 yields -36.6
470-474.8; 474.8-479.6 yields -27.8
